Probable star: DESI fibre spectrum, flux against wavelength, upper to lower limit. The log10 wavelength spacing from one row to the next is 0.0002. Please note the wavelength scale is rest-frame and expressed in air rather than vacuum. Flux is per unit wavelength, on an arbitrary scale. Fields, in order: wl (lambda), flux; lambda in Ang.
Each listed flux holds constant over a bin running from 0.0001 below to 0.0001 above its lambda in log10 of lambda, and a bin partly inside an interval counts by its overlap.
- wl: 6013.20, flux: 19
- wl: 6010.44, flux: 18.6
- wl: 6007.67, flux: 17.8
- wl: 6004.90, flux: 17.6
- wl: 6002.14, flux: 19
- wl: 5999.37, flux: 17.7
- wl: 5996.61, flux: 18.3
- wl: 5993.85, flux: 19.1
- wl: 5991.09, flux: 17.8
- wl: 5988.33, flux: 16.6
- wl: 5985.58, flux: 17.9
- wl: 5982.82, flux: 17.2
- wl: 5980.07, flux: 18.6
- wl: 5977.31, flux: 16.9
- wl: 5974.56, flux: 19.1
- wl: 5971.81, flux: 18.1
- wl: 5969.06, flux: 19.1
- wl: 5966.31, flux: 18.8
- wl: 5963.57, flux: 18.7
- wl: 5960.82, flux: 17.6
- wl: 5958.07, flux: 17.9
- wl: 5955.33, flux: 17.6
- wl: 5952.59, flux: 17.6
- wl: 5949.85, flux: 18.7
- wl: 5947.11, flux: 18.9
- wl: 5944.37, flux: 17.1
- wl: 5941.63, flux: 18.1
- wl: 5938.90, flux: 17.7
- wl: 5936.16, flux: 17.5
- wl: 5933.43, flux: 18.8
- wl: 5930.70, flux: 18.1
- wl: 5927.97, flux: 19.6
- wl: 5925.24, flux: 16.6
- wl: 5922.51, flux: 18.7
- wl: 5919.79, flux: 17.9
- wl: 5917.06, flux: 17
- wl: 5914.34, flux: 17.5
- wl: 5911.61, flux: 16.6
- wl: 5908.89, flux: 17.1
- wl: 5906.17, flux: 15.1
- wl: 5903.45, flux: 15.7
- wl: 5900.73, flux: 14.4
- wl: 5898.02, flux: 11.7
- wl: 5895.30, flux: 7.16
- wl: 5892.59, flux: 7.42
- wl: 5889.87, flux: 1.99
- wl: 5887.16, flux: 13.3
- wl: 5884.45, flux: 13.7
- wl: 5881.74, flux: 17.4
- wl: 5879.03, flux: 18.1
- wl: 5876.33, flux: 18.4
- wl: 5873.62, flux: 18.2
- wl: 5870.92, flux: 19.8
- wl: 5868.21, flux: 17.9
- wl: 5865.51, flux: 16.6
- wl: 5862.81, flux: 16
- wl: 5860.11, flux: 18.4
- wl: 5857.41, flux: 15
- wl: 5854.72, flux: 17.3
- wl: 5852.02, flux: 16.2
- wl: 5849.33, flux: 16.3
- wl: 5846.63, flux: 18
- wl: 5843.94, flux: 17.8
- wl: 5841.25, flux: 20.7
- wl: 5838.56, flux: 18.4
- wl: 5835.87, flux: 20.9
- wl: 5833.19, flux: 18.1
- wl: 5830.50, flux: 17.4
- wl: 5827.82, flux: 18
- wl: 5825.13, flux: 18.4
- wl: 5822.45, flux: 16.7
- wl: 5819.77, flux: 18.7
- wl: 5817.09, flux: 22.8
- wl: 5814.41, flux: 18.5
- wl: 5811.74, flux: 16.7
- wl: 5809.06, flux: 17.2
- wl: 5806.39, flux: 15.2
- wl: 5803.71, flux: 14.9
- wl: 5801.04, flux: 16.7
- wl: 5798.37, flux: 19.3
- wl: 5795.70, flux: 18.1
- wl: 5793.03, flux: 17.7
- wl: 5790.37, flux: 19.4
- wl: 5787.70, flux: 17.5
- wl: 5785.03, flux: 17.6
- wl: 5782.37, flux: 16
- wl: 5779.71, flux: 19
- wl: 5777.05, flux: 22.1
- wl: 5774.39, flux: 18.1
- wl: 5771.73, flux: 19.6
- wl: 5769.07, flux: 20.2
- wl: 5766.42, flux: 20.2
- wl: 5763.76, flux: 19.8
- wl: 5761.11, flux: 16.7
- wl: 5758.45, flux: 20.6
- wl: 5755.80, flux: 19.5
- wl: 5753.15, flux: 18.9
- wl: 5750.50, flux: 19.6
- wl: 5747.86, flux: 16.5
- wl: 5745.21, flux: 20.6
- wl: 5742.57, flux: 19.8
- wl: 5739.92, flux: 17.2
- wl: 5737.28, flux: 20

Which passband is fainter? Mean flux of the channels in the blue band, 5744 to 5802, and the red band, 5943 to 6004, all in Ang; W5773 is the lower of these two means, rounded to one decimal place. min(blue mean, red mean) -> 18.1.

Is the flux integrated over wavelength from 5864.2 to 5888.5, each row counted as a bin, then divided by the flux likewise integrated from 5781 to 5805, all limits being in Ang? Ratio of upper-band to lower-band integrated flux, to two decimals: 0.99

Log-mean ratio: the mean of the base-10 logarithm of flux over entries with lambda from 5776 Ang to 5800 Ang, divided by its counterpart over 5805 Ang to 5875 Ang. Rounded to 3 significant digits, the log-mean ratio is 1.01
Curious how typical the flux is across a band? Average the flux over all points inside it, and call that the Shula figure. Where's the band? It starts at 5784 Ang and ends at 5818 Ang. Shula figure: 17.8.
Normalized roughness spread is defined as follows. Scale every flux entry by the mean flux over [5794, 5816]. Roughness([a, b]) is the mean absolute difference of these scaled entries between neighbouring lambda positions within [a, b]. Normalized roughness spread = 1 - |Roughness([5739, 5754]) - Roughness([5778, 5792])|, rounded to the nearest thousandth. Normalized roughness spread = 0.964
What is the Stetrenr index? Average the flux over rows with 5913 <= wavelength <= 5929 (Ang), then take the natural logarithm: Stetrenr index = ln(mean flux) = 2.88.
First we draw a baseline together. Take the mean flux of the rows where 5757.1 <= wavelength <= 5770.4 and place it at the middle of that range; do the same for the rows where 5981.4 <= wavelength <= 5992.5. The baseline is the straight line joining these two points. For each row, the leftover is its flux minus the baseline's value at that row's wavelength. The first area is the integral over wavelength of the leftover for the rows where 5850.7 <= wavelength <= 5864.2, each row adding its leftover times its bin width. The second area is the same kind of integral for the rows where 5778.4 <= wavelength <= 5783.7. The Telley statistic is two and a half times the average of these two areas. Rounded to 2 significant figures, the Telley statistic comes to -46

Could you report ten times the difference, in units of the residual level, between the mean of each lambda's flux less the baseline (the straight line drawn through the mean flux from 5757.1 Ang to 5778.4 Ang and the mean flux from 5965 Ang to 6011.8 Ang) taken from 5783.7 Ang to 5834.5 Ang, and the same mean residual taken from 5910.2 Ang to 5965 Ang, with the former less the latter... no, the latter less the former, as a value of 10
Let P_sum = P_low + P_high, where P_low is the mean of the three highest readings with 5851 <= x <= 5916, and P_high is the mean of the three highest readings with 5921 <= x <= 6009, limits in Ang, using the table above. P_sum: 38.1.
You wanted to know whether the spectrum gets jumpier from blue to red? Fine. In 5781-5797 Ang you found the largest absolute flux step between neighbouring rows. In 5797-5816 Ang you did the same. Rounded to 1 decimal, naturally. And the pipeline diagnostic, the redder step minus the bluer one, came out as 0.7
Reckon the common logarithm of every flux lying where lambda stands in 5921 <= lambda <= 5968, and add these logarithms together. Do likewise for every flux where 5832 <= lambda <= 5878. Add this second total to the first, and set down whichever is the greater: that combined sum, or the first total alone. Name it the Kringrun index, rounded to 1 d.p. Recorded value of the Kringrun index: 42.6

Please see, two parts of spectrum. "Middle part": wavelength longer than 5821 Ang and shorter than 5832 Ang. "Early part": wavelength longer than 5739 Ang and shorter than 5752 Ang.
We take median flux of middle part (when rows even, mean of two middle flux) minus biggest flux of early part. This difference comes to -2.9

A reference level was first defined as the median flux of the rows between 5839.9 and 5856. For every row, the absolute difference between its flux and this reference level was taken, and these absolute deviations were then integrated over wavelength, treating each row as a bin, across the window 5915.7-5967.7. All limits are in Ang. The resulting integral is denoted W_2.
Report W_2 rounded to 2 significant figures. 37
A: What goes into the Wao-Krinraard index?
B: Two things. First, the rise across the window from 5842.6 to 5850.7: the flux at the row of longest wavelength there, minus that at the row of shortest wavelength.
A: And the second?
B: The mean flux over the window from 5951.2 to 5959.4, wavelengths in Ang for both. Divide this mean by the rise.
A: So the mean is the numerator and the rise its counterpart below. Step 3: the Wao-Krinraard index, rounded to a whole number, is -12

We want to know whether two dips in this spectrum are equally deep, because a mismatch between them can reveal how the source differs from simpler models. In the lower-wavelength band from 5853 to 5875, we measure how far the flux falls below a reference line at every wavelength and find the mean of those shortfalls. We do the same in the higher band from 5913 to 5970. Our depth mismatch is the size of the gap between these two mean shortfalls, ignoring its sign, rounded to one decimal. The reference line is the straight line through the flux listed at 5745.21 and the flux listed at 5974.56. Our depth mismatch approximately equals 1.2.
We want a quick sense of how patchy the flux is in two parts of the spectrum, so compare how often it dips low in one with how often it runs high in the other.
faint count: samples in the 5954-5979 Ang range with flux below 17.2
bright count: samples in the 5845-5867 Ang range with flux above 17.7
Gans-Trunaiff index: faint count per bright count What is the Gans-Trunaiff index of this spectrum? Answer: 0.5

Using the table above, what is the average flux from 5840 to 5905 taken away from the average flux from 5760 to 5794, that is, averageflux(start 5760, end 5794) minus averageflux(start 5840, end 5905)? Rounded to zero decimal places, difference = 3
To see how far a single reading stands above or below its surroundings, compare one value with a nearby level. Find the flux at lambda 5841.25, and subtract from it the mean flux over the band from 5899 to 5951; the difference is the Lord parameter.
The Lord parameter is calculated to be 3.3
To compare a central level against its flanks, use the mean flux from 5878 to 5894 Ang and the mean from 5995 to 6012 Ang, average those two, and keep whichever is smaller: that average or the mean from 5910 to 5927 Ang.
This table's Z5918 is 15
